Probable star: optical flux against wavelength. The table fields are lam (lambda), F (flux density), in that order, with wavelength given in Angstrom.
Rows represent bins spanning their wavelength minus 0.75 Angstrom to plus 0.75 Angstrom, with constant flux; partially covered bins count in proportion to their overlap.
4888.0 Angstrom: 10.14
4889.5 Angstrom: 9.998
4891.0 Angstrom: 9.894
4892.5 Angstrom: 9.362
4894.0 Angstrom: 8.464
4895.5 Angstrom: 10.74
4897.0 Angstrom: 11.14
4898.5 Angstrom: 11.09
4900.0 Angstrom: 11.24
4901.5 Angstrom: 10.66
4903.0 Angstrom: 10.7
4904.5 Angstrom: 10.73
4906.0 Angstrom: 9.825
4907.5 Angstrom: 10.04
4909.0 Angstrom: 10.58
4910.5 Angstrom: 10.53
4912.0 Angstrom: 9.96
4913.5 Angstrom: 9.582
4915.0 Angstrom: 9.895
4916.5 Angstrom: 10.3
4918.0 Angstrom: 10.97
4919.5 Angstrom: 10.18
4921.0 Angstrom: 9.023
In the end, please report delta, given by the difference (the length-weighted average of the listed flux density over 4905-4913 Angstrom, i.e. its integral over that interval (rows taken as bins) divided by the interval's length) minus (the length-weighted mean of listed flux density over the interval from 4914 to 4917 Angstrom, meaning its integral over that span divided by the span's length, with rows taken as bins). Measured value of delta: 0.15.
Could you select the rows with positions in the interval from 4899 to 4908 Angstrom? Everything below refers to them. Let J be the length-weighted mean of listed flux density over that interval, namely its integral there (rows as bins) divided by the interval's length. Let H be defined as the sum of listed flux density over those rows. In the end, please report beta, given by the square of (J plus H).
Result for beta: 5440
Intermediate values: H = 63.2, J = 10.6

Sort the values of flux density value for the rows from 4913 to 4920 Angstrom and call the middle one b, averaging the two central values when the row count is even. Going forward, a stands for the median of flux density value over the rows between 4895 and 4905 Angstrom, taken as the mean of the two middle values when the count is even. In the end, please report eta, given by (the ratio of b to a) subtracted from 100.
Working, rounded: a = 10.7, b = 10.2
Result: 99.05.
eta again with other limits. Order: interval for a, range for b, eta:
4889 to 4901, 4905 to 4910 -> 99.03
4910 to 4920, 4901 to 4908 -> 98.95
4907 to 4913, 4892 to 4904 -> 98.96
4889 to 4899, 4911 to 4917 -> 99.01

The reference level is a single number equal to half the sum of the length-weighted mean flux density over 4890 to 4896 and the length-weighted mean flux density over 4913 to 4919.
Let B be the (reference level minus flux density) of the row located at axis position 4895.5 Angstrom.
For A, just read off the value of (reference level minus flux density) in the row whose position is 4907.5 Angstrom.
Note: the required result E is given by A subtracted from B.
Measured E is -0.70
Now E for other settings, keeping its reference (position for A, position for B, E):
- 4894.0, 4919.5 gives -1.72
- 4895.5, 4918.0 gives -0.23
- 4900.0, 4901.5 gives 0.58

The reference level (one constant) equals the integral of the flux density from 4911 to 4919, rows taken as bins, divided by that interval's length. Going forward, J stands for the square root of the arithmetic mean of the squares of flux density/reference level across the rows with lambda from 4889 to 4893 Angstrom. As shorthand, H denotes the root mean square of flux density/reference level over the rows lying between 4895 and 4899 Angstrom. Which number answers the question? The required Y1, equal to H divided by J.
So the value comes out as 1.13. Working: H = 1.08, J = 0.96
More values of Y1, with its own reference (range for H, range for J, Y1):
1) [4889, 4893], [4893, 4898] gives 0.96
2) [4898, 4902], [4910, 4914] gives 1.10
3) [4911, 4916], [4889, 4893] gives 1.01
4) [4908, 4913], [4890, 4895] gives 1.12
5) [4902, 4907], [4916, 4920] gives 0.99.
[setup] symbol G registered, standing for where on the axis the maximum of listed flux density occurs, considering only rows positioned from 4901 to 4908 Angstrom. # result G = 4904.5 Angstrom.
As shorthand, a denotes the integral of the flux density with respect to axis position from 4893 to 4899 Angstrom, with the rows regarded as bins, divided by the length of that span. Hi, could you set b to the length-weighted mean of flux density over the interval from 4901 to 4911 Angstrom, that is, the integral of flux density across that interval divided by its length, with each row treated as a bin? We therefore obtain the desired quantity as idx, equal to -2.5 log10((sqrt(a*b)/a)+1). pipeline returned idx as -0.756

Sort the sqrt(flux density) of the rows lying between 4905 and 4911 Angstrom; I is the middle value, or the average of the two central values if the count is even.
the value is 3.21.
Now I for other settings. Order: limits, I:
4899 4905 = 3.27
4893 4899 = 3.30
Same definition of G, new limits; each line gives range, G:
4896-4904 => 4900.0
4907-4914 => 4909.0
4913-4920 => 4918.0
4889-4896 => 4895.5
